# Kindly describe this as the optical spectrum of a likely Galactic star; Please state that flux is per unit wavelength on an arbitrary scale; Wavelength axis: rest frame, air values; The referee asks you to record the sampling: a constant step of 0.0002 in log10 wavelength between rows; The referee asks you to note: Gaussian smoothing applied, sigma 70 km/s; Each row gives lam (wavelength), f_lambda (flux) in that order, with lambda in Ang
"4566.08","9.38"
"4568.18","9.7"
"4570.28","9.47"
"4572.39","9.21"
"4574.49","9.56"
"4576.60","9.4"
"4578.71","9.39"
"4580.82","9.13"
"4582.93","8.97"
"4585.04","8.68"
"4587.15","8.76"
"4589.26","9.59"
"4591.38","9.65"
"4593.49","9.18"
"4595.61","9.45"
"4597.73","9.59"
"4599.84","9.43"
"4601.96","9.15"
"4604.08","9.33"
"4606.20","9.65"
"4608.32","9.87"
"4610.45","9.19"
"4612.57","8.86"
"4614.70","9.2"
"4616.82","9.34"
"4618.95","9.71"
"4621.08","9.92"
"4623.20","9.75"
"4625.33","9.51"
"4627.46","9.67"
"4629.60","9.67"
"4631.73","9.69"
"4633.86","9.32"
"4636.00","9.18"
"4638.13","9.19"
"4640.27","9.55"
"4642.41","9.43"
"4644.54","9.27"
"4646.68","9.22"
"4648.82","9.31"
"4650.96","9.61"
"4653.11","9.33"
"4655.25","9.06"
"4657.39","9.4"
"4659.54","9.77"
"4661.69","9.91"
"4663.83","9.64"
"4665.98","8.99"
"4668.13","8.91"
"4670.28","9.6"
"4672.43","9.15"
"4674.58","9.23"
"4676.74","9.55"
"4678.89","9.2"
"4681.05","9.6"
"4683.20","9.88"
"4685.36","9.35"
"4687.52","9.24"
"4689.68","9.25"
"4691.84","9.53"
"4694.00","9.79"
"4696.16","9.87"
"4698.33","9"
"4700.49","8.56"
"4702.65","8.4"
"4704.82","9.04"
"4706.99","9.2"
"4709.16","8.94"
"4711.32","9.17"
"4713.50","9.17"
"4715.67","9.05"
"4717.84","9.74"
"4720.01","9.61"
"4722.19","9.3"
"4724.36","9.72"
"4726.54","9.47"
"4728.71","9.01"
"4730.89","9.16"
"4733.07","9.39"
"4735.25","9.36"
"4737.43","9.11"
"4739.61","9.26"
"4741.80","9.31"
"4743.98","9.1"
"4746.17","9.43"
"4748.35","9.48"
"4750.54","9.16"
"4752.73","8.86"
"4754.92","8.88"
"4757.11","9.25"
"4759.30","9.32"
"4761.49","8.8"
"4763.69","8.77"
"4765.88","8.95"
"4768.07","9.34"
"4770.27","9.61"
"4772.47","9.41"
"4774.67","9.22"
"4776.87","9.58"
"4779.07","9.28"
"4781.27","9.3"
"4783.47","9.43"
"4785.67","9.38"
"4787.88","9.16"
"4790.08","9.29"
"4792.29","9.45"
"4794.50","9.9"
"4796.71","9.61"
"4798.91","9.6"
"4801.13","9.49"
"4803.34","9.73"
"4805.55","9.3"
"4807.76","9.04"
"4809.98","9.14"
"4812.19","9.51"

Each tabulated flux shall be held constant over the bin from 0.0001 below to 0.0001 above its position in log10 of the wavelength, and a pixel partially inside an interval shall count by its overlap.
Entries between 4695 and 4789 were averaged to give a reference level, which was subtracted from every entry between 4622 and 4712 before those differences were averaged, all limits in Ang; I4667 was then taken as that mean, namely 0.13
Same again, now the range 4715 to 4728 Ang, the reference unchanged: 0.26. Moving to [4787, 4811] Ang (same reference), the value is 0.21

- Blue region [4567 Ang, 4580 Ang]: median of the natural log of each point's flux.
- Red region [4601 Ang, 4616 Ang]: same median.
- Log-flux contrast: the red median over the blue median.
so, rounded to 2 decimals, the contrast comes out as 0.99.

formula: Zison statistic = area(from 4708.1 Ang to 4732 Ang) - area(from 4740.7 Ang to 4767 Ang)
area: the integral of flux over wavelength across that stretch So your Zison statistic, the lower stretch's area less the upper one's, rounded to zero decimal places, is -17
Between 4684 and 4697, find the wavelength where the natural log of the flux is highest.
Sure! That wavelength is 4696.16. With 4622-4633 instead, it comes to 4623.20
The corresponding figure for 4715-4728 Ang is 4717.84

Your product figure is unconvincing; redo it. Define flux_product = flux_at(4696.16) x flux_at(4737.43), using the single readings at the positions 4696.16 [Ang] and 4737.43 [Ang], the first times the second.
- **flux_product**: 90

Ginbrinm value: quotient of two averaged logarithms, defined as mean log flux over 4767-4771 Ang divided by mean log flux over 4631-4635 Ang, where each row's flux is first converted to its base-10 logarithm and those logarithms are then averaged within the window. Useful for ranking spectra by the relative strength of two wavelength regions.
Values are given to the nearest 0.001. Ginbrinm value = 0.999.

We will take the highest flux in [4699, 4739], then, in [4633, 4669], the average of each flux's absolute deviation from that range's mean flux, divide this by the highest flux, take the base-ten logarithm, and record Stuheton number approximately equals -1.662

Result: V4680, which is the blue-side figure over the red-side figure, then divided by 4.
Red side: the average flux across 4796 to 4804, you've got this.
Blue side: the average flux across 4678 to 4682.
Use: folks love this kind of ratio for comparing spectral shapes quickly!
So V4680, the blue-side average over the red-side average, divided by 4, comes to 0.245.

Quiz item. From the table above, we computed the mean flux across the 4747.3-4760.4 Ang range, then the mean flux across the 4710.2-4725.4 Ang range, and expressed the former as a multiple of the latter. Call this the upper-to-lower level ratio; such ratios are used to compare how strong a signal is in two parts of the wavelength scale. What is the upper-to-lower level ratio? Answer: 0.97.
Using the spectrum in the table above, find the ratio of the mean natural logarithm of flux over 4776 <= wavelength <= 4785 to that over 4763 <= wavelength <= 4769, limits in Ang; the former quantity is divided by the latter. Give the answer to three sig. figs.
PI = 1.02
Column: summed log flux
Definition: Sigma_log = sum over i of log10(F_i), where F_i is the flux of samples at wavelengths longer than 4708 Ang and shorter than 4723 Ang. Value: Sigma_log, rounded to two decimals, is 6.77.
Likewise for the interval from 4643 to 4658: 6.78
